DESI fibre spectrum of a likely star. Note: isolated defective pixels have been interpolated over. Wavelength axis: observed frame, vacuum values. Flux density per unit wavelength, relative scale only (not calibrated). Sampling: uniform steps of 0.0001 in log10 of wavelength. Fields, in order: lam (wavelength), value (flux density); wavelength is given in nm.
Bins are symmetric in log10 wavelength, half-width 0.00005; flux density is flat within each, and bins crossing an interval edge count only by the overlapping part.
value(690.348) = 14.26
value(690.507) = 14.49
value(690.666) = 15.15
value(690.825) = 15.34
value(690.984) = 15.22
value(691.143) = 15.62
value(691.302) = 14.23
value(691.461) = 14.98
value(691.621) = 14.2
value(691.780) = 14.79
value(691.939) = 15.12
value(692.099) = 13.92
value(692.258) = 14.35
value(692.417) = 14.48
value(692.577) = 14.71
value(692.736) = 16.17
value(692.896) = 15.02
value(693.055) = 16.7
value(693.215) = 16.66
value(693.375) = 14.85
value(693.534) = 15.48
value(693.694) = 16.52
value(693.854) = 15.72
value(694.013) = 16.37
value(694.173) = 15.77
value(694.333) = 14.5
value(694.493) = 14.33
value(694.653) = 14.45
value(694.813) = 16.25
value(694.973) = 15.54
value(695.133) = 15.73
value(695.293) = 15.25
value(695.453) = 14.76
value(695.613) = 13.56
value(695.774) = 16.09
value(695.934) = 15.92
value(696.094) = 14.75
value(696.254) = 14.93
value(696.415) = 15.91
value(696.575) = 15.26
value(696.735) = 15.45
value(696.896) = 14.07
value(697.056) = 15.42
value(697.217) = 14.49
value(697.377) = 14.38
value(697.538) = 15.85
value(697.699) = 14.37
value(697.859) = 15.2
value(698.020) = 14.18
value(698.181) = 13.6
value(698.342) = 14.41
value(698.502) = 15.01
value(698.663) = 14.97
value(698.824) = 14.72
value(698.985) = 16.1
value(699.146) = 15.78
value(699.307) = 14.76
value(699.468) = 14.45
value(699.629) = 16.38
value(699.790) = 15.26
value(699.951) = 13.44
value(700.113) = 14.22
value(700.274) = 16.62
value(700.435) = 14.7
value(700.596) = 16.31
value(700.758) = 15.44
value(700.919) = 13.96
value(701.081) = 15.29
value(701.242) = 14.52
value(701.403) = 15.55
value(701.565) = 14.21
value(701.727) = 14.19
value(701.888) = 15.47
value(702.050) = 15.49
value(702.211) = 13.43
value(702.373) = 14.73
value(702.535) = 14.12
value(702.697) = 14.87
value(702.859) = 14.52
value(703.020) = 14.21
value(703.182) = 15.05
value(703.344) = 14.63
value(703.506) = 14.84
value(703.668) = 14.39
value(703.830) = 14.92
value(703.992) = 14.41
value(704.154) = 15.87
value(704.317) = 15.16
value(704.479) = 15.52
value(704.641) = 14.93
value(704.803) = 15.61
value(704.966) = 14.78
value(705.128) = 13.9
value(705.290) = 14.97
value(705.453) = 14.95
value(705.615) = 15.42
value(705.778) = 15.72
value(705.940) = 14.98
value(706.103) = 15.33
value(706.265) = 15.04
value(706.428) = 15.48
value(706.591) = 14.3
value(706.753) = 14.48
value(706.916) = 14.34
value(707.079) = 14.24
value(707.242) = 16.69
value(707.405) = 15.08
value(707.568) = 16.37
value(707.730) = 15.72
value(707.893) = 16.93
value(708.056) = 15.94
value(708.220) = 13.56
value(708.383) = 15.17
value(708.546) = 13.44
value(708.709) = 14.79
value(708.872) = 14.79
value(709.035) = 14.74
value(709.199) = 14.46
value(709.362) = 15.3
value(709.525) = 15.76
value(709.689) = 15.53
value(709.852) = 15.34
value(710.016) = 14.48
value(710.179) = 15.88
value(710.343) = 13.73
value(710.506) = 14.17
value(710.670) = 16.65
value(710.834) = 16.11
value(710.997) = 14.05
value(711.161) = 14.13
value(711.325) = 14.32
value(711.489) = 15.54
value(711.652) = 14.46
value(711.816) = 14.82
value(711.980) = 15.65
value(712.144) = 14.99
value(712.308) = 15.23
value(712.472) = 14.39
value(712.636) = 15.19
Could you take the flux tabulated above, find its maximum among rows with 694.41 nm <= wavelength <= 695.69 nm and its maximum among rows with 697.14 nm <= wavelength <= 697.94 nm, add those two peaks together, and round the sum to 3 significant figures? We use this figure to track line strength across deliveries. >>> 32.1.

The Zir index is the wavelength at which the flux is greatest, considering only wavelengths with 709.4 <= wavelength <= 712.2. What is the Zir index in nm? 710.670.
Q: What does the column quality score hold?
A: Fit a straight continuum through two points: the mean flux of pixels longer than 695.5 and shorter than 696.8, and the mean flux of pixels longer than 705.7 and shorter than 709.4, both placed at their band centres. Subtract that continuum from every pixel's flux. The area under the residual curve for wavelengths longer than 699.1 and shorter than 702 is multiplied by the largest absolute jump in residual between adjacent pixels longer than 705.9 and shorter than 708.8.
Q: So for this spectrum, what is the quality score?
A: -1.0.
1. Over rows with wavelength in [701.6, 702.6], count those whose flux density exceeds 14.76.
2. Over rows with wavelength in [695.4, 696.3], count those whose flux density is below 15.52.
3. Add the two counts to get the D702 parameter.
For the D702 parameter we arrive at 6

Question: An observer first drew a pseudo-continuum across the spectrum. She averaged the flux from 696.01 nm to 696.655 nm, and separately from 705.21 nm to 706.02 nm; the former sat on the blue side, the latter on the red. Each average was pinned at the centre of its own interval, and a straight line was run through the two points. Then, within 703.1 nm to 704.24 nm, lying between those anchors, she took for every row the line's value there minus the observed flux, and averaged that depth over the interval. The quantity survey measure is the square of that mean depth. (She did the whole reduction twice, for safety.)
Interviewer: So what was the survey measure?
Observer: 0.11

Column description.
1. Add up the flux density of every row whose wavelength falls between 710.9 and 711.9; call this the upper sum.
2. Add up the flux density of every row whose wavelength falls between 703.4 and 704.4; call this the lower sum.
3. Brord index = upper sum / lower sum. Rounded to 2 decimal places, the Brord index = 0.97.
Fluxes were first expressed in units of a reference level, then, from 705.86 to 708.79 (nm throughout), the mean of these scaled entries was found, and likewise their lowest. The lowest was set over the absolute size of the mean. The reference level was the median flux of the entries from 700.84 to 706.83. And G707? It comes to 0.89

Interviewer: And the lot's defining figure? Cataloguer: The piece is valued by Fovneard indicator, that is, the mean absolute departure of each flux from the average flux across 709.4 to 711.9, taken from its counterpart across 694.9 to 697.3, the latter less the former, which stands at -0.20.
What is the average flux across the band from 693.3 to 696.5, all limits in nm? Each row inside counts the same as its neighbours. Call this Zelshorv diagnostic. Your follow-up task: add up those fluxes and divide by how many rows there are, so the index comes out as 15.3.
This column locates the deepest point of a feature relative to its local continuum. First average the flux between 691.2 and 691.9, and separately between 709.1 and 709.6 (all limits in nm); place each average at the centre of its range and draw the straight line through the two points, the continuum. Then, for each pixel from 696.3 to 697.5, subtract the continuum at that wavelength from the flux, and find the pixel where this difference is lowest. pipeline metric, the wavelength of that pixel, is 696.896 nm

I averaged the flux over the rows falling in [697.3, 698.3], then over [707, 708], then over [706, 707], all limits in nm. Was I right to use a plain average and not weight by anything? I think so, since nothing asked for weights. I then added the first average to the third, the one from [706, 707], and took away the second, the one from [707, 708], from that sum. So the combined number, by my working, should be 13.6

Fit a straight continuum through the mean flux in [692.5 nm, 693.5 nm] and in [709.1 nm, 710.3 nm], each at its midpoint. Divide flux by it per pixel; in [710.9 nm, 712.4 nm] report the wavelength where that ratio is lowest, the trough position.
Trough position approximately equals 710.997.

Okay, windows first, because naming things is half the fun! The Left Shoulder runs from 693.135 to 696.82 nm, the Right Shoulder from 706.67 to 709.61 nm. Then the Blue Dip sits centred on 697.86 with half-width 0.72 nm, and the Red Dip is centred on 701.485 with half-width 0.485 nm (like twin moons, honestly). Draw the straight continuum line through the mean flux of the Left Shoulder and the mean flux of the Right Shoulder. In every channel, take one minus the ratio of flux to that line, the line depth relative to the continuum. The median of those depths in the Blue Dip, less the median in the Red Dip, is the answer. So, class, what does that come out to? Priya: 0.036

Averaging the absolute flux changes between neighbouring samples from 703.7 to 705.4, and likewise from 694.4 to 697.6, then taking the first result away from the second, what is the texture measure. 0.06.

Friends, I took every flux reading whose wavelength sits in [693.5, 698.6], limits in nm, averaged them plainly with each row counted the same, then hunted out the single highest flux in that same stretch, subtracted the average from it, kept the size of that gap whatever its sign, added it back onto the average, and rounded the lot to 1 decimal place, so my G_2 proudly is 16.5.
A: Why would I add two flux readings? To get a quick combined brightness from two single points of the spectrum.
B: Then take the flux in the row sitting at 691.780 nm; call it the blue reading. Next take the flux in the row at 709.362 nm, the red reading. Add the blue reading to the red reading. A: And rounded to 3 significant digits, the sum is 30.1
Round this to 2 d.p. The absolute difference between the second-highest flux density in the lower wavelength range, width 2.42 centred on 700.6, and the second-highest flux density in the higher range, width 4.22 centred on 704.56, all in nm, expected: 0.66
